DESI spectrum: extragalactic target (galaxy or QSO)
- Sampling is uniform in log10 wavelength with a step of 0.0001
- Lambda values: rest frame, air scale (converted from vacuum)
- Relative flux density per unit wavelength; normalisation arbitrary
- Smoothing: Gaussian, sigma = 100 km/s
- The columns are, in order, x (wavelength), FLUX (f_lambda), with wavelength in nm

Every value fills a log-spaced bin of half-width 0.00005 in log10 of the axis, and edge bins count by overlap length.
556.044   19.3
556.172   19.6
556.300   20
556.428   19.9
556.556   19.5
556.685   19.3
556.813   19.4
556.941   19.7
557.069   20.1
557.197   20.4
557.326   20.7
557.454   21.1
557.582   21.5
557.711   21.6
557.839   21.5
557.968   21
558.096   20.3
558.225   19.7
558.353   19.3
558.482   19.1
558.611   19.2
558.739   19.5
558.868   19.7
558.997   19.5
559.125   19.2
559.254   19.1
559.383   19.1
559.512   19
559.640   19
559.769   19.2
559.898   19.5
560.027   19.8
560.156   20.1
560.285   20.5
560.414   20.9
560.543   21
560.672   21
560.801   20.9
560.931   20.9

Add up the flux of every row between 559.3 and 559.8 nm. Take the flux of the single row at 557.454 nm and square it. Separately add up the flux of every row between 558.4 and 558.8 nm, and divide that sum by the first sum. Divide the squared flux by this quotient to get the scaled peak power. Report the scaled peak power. 588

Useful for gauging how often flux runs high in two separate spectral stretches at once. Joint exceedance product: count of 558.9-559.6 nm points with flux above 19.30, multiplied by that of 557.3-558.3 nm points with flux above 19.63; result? 8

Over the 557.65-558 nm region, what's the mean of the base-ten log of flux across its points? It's 1.330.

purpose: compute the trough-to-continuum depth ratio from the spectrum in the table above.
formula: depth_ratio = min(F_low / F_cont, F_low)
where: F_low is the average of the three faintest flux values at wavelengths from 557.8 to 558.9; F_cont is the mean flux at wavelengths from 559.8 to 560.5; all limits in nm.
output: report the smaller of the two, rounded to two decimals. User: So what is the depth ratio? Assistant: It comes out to 0.95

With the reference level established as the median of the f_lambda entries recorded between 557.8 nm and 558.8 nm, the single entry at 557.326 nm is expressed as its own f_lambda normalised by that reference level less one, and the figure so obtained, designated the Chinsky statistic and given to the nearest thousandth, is 0.056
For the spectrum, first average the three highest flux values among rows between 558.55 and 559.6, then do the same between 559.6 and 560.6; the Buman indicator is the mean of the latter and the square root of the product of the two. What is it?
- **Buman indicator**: 20.5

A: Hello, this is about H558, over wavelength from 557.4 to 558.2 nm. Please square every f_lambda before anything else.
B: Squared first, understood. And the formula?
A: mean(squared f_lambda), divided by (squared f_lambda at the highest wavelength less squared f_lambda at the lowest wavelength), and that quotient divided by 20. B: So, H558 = -0.7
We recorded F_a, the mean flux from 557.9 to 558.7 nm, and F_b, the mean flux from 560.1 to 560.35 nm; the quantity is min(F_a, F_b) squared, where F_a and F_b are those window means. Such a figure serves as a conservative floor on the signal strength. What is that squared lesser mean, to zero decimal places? 391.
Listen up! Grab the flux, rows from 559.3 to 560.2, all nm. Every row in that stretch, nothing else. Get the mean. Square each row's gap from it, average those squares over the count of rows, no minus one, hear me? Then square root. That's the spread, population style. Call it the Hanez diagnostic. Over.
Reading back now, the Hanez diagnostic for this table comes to 0.40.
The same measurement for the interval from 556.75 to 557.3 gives 0.38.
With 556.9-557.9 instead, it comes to 0.67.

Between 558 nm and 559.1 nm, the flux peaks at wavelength 558.096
